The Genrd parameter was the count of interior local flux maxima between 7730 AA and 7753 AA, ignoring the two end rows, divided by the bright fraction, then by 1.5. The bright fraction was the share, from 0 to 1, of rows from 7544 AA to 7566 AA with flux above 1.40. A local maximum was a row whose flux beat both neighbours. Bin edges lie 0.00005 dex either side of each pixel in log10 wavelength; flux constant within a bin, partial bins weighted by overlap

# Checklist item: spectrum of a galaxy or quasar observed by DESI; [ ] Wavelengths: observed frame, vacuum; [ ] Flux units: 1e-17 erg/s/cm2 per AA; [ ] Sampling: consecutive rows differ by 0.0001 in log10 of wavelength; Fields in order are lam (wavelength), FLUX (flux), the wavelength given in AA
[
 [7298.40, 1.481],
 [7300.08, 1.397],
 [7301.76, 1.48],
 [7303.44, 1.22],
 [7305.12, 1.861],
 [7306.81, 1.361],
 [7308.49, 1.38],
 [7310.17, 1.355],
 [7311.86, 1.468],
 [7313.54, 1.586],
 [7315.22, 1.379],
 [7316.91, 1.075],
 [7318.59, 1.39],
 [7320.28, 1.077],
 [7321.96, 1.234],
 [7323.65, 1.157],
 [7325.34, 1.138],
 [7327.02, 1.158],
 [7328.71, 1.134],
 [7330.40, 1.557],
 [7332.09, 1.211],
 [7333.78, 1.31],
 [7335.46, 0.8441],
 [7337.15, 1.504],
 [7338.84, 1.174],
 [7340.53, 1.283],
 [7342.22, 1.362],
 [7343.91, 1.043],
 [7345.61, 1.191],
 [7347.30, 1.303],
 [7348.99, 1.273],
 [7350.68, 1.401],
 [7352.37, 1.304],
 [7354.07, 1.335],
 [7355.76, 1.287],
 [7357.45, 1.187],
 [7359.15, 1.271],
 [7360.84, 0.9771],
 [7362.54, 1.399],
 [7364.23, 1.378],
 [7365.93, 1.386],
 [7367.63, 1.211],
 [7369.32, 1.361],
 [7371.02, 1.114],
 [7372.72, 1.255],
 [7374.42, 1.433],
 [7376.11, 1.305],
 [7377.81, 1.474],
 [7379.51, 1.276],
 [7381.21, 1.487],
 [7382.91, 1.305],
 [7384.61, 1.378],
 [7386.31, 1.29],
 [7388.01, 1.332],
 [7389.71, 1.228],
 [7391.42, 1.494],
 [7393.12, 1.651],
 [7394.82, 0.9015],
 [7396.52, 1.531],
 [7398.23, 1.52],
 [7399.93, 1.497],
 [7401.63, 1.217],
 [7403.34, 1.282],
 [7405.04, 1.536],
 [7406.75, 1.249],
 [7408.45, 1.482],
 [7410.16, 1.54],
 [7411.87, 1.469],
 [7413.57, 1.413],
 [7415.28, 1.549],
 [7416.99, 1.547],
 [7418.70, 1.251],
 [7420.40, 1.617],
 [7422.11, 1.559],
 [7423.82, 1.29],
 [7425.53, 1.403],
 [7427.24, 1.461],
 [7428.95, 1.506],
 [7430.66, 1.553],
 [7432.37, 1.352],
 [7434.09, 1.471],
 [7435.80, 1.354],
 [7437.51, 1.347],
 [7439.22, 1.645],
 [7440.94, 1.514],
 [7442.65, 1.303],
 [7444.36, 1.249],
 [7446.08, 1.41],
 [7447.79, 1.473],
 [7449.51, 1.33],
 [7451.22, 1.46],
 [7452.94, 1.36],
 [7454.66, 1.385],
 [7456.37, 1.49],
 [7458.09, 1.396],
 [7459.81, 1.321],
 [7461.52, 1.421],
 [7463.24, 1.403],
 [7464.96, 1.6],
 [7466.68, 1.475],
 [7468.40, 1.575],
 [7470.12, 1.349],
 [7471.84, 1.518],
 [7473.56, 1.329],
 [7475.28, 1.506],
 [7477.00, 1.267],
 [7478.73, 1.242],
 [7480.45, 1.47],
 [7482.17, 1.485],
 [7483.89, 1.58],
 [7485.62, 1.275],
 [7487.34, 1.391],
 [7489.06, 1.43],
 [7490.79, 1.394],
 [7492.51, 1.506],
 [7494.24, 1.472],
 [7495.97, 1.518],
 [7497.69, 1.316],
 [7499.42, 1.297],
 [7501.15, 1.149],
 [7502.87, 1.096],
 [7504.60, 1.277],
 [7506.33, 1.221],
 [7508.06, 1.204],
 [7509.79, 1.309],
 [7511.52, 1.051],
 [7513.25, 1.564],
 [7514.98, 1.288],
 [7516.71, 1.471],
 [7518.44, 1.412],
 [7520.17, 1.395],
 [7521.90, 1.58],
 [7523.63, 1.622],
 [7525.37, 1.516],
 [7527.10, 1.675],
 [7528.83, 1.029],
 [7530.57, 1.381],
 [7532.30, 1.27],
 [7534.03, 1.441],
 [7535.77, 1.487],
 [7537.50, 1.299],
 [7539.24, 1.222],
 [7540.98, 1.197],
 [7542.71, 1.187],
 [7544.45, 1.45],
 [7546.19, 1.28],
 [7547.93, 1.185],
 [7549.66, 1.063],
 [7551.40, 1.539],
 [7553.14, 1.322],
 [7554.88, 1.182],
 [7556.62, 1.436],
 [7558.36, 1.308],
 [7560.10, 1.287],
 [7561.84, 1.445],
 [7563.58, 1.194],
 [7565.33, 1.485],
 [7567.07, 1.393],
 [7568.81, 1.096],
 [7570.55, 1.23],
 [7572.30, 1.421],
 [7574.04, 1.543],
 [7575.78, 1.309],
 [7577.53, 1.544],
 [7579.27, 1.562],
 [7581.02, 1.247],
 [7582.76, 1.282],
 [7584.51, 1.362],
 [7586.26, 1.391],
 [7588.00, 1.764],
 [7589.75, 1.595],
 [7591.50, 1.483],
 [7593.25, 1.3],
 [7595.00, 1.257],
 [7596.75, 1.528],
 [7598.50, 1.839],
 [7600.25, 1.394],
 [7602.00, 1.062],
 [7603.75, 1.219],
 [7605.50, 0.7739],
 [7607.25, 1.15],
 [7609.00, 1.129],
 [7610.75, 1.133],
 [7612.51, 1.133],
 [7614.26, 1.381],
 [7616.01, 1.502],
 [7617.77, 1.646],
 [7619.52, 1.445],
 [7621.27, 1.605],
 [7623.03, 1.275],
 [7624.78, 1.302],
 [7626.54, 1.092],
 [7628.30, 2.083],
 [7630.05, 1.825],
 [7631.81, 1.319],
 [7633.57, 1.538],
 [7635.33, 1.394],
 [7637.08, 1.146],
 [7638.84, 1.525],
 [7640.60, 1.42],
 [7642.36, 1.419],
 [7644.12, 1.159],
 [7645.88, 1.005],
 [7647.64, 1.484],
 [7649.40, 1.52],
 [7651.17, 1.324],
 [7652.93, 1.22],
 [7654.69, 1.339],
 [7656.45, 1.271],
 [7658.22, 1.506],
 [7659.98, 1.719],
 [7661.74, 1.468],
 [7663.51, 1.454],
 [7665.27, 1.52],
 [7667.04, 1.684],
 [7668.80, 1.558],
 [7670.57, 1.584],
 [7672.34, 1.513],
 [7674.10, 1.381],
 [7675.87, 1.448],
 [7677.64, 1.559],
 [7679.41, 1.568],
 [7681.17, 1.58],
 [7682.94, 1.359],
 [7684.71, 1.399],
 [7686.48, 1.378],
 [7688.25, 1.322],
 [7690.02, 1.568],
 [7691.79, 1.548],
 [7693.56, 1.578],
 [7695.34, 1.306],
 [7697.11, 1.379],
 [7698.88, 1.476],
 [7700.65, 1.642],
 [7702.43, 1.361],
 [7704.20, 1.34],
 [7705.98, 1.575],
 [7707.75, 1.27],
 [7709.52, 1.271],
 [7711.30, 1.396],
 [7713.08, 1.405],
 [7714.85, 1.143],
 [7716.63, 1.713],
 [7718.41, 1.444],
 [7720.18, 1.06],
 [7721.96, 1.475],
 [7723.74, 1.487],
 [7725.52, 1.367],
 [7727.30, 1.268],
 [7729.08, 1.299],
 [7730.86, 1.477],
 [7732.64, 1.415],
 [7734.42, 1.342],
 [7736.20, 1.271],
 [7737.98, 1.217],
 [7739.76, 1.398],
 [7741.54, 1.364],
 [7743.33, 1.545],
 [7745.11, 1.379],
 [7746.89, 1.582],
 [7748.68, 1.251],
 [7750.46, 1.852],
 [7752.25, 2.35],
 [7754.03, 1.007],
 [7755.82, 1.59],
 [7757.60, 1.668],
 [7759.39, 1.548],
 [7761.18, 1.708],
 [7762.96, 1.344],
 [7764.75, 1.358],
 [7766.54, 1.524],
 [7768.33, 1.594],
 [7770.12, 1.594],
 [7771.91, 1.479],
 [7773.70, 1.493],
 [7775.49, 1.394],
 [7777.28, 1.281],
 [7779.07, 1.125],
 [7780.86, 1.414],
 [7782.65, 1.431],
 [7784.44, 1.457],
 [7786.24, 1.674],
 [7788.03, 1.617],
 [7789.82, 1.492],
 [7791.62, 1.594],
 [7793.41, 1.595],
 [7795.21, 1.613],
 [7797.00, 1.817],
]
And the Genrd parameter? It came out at 5.2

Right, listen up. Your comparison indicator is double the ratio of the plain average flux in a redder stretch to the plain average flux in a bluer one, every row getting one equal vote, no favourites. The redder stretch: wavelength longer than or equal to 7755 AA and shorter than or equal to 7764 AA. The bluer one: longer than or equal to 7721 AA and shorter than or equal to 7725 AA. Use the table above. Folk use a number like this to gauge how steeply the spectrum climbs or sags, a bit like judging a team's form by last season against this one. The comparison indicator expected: 2.1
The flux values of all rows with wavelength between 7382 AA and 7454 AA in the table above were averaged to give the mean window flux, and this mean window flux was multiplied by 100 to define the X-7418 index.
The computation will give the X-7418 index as 141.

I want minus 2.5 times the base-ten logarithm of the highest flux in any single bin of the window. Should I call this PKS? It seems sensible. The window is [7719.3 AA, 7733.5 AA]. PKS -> -0.431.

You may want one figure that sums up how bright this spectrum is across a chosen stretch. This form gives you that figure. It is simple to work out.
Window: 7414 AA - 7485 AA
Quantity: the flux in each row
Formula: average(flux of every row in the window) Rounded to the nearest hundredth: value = 1.43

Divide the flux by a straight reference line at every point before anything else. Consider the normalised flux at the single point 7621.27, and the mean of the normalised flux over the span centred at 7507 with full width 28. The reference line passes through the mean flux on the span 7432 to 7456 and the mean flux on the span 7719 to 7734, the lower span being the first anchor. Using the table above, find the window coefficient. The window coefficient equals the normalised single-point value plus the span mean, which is 2.11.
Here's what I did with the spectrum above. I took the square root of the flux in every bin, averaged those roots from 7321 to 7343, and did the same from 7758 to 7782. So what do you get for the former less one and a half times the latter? -0.70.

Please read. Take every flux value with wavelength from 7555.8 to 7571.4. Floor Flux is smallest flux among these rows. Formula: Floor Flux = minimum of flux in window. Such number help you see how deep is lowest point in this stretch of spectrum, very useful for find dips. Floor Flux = 1.096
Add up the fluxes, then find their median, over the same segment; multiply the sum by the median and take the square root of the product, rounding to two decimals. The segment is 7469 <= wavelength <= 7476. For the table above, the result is 2.85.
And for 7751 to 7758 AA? 3.28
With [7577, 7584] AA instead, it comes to 2.82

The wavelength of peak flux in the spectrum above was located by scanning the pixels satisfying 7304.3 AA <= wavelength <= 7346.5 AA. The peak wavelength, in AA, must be 7305.12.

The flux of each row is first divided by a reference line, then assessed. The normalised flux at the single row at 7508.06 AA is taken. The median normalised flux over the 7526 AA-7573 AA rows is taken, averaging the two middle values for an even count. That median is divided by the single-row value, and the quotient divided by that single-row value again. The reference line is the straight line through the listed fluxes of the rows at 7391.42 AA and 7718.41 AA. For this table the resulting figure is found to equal 1.33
